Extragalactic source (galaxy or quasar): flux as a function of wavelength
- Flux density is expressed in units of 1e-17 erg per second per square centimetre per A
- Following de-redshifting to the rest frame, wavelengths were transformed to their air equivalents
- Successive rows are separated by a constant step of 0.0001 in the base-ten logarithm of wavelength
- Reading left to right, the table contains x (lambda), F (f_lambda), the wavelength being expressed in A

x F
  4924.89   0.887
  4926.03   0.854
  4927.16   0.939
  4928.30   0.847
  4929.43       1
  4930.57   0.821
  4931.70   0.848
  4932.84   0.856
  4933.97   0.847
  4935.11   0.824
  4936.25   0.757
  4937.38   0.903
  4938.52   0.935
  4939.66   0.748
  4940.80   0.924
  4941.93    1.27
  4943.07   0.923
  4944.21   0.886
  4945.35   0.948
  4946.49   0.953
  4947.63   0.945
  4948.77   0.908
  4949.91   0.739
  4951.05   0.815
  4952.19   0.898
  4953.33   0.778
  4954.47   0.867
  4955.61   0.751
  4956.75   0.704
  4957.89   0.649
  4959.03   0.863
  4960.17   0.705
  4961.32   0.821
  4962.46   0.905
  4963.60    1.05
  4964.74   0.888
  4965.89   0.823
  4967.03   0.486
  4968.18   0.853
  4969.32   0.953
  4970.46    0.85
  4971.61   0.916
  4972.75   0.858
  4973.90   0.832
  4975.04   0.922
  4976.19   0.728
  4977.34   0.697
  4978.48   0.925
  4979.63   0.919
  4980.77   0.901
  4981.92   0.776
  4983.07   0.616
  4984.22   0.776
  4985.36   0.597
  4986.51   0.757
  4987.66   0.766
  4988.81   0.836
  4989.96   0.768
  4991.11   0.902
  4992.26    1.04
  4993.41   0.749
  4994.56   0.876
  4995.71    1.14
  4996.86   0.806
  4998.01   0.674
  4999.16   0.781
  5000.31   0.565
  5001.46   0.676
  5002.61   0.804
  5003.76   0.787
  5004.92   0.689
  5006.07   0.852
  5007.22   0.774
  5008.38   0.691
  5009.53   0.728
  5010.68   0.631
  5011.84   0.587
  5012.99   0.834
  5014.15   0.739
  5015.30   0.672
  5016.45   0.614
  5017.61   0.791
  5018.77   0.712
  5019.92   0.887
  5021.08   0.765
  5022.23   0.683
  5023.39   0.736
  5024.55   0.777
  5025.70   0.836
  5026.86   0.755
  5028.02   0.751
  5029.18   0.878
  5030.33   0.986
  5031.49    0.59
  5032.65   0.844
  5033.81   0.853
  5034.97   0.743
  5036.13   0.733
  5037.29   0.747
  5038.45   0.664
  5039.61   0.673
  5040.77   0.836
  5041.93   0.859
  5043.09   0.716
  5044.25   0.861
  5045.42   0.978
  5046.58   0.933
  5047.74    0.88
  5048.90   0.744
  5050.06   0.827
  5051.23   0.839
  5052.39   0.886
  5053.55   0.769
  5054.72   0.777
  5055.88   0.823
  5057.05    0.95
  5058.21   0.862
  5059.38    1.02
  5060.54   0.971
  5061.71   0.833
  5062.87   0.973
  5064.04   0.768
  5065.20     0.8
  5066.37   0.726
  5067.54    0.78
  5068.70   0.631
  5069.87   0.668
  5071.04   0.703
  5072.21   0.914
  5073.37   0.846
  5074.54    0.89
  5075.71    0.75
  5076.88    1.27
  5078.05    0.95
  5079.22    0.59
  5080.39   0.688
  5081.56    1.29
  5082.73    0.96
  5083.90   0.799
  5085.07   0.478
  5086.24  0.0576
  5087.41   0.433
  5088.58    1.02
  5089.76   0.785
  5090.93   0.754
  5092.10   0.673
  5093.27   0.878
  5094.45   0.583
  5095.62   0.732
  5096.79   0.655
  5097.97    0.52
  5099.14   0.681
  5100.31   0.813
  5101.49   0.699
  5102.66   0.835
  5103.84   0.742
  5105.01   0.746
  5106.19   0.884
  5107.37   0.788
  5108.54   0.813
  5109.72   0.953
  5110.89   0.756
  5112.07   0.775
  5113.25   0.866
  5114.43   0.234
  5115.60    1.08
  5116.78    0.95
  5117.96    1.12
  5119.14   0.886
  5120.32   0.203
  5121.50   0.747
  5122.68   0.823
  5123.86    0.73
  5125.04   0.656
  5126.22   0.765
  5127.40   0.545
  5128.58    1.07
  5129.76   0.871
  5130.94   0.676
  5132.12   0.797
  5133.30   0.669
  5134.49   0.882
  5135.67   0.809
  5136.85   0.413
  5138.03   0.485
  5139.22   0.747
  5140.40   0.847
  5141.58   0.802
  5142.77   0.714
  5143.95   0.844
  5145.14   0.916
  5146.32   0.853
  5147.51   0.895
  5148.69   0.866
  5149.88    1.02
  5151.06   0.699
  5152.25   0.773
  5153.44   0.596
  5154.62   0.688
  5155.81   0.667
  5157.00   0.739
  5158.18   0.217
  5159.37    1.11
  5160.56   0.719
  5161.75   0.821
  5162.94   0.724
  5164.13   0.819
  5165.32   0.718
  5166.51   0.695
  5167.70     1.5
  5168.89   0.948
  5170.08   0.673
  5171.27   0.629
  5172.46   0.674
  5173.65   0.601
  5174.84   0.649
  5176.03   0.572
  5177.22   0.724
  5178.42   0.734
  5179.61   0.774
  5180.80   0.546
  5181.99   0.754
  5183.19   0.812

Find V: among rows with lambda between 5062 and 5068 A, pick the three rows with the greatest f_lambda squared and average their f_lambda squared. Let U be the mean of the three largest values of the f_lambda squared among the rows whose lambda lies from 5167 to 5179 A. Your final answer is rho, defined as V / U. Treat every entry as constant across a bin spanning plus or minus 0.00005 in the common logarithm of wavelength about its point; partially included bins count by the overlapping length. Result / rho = 0.6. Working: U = 1.23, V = 0.73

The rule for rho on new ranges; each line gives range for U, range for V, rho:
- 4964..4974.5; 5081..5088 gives 1.3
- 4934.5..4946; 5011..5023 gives 0.6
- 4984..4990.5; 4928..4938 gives 1.3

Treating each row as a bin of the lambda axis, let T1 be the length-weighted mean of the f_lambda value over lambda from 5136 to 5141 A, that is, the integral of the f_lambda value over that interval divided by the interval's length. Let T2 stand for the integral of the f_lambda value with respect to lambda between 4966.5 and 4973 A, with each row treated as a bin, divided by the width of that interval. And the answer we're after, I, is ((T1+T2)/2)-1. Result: -0.27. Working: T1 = 0.63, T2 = 0.82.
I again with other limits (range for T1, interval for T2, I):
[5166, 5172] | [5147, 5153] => -0.13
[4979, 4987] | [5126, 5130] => -0.21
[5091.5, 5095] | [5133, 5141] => -0.30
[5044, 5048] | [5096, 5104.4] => -0.19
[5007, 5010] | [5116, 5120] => -0.17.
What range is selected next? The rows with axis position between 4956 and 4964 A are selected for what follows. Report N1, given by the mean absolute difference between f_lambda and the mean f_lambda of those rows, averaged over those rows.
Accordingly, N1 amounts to 0.11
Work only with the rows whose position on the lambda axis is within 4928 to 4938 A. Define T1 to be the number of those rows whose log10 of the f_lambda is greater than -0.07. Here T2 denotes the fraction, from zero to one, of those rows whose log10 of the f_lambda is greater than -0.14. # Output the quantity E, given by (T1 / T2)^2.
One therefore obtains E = 9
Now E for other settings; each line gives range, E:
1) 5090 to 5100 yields 7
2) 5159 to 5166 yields 4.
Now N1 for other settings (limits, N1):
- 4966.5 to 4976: 0.09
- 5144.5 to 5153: 0.07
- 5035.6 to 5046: 0.09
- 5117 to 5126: 0.18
